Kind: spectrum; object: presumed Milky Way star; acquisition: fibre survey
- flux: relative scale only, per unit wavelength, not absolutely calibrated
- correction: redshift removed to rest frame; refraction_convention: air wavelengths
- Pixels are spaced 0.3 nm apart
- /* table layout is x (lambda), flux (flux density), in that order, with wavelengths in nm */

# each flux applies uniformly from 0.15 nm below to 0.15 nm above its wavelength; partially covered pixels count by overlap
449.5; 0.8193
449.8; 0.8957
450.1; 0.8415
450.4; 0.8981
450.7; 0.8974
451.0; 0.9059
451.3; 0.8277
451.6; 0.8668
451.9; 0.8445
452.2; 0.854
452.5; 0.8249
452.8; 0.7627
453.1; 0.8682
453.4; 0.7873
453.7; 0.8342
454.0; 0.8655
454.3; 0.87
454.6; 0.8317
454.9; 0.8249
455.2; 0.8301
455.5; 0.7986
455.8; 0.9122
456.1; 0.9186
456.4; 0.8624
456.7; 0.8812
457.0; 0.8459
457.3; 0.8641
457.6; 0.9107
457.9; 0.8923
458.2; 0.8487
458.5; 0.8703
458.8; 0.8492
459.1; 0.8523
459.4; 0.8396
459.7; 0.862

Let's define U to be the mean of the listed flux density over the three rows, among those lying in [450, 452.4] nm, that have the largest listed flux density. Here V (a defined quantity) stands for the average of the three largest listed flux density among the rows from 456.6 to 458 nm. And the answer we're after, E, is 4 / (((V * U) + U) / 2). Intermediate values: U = 0.900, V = 0.895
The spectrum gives 4.69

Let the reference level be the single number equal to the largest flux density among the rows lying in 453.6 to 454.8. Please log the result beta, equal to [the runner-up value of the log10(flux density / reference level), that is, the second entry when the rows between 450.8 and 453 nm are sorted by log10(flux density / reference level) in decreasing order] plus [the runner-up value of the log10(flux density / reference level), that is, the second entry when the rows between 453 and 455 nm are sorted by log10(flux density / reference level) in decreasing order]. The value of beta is -0.002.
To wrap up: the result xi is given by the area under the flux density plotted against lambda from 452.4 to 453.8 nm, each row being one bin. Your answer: 1.1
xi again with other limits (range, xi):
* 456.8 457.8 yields 0.9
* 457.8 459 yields 1.0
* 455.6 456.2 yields 0.5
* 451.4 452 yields 0.5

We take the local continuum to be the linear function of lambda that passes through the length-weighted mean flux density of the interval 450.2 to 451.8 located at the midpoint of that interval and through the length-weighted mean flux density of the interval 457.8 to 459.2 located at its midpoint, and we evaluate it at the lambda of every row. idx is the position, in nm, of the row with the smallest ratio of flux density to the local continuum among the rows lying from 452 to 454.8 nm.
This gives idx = 452.8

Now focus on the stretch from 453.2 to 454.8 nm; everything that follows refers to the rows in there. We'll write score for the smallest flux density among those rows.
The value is 0.7873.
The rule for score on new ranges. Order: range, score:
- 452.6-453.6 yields 0.7627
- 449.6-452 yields 0.8277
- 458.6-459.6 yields 0.8396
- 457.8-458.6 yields 0.8487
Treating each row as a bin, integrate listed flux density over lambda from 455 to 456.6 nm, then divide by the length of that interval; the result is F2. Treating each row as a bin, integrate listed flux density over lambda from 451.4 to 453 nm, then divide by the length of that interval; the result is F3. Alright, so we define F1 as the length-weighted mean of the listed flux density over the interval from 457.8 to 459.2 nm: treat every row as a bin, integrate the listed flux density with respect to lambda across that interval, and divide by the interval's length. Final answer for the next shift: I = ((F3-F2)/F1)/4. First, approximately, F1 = 0.862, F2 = 0.864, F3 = 0.83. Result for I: -0.009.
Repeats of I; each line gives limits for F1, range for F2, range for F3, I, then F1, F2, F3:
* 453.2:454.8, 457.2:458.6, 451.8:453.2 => -0.015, 0.838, 0.878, 0.83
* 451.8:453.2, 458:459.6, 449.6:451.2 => 0.009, 0.829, 0.854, 0.88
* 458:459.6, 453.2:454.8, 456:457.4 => 0.010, 0.854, 0.838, 0.87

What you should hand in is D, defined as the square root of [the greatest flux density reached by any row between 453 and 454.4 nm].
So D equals 0.933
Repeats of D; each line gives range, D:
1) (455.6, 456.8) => 0.958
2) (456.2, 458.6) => 0.954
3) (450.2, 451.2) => 0.952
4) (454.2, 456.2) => 0.958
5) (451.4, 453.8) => 0.932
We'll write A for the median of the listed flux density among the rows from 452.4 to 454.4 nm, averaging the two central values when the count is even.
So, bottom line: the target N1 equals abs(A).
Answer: 0.834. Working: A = 0.83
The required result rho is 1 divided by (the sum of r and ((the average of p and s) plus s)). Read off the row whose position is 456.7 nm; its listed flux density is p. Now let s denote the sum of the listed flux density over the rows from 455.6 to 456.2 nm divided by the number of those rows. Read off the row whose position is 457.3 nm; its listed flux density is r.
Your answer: 0.373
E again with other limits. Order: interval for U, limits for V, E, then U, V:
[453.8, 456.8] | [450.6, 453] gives 4.68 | 0.904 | 0.890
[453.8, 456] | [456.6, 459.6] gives 4.78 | 0.883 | 0.895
